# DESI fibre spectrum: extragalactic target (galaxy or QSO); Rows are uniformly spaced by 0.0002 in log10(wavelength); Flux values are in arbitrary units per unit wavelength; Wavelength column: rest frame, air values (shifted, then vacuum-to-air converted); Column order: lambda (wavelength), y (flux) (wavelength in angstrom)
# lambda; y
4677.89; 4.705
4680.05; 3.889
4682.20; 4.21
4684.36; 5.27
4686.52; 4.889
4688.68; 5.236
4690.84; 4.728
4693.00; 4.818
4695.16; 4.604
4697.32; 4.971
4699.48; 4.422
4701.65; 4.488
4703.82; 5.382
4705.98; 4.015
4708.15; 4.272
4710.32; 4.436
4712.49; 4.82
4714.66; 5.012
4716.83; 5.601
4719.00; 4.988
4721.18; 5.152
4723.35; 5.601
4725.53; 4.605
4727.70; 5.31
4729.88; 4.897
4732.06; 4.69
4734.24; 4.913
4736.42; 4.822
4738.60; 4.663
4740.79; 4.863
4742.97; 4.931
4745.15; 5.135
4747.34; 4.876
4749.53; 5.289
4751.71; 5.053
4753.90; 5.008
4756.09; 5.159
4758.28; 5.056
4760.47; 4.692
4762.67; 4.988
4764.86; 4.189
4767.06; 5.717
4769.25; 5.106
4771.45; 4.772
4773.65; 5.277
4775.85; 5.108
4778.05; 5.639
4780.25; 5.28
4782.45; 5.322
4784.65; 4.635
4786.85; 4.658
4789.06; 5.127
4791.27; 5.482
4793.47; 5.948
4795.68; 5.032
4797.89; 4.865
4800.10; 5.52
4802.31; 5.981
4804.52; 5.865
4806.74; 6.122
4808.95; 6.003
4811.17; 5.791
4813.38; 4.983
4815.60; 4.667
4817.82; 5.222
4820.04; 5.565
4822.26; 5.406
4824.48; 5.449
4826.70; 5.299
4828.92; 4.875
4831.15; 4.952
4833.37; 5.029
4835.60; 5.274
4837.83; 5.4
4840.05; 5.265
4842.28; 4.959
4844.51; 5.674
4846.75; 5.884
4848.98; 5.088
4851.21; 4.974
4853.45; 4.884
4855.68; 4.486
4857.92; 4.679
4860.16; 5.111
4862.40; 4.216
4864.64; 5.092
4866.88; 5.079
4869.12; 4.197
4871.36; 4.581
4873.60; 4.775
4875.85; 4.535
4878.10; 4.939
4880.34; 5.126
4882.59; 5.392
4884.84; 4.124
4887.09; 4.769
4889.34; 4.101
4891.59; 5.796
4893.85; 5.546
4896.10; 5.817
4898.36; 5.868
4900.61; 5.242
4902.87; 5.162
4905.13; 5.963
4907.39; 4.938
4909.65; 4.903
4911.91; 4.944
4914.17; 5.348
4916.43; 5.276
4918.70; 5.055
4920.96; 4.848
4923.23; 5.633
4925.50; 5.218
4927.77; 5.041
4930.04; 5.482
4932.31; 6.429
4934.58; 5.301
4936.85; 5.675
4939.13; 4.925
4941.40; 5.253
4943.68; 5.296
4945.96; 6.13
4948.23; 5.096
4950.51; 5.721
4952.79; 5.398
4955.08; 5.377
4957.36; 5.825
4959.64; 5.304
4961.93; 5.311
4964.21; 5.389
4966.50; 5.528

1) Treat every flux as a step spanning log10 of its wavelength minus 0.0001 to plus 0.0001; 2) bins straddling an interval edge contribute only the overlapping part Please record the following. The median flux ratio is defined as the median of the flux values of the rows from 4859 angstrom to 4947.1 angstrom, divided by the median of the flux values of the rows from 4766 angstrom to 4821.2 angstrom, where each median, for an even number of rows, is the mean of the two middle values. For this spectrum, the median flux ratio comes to 0.97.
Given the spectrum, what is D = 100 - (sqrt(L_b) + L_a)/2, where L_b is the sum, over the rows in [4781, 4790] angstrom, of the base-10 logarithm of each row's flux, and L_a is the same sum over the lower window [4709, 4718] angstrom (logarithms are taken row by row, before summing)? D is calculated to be 97.8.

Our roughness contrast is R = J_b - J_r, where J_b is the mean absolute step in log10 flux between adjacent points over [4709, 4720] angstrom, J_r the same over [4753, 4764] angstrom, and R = 0.018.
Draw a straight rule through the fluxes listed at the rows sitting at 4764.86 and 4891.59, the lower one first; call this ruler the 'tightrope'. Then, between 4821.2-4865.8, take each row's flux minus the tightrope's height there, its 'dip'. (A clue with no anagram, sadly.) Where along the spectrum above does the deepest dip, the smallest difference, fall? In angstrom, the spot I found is 4862.40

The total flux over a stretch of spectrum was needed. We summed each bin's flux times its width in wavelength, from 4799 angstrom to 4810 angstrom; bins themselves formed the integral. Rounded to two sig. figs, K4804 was 65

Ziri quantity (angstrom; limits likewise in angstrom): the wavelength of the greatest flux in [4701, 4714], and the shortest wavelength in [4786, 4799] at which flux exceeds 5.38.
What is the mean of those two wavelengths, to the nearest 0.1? 4747.5 angstrom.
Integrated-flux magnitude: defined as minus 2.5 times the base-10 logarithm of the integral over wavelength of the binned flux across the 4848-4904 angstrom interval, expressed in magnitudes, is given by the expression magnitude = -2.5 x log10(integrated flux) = -6.11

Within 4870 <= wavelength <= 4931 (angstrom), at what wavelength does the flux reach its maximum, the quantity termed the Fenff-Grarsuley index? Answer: 4905.13 angstrom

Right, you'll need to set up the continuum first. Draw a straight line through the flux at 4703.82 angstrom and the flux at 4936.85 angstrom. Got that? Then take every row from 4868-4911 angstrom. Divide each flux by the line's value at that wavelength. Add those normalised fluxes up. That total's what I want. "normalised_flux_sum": 17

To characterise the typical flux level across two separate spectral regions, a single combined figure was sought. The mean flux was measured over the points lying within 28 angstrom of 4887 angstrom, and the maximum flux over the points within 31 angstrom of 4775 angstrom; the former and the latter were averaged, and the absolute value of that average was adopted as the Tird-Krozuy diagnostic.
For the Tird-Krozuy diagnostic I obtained 5.50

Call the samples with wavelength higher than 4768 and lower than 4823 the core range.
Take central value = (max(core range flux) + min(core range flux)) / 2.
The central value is 5.4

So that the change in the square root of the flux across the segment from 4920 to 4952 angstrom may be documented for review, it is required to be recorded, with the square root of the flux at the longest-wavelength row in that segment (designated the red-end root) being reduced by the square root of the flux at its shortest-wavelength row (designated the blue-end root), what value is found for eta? 0.19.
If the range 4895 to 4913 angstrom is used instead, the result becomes -0.19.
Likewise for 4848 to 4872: -0.12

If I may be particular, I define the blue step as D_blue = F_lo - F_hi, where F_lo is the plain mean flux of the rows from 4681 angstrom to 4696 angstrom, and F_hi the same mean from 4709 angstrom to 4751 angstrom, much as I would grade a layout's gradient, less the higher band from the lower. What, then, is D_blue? -0.16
